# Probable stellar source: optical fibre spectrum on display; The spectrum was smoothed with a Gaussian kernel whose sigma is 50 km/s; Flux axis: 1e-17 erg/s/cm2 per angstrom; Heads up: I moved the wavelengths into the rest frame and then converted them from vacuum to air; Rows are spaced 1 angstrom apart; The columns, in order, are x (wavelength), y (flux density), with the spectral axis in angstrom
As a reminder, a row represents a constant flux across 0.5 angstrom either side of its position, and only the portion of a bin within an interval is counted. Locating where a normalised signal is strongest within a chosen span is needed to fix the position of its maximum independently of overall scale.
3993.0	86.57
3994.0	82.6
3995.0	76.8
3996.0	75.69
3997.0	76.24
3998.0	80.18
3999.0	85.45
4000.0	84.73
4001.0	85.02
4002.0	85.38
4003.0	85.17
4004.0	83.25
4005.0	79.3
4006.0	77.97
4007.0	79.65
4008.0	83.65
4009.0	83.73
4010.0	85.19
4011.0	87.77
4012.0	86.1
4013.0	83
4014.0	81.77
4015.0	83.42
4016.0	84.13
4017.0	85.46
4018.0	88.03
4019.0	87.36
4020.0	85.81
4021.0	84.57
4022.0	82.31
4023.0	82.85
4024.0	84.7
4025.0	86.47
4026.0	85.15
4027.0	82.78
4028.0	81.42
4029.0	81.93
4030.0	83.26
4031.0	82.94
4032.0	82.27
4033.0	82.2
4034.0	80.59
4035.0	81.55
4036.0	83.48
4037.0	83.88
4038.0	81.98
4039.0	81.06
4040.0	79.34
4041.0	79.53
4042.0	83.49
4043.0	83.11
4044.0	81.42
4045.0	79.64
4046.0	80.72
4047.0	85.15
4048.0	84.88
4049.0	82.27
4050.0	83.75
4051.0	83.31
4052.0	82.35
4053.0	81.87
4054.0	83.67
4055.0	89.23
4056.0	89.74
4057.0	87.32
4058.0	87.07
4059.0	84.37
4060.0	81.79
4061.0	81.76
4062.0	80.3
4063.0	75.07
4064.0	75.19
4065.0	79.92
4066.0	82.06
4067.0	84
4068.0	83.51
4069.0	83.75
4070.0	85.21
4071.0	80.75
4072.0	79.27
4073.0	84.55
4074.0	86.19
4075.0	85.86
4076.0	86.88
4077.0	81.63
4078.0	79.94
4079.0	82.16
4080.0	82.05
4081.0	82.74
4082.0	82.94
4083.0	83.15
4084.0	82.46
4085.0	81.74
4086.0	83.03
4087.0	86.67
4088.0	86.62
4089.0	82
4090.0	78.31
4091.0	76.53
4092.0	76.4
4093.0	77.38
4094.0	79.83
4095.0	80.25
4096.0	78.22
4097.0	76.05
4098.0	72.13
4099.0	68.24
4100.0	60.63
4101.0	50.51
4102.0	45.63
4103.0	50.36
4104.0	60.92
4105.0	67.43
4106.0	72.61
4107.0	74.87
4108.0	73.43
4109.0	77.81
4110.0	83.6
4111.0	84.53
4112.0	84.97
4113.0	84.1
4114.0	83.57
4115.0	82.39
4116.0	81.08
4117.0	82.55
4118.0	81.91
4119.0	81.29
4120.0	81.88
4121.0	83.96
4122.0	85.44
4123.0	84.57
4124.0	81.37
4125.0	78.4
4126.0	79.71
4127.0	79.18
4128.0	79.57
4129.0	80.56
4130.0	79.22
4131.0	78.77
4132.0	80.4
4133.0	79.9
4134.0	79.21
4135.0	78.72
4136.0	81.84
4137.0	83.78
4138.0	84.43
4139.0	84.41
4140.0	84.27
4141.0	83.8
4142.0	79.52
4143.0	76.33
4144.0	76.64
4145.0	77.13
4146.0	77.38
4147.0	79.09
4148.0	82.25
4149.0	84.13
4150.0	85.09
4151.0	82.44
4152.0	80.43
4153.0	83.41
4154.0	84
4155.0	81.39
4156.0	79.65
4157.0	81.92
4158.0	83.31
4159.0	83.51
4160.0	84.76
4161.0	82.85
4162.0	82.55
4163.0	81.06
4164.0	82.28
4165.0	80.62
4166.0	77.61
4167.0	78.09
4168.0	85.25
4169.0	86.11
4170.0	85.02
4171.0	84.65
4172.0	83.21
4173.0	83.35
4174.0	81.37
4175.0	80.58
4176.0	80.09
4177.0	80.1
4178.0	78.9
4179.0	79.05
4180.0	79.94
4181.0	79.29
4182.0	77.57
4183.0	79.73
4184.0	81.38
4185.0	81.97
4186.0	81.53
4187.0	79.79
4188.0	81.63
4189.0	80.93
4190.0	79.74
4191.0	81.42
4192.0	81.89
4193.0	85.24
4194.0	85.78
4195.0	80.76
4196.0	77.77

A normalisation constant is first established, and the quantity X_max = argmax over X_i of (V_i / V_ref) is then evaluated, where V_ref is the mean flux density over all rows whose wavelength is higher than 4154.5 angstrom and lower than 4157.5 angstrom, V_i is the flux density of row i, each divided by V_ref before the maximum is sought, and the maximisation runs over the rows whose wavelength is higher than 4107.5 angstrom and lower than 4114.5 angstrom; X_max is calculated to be 4112.0 angstrom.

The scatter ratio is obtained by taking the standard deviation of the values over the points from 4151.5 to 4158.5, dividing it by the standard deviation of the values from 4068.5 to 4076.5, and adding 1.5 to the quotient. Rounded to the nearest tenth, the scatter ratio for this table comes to 2.1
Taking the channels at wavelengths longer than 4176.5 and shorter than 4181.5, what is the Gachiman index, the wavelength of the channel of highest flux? 4177.0 angstrom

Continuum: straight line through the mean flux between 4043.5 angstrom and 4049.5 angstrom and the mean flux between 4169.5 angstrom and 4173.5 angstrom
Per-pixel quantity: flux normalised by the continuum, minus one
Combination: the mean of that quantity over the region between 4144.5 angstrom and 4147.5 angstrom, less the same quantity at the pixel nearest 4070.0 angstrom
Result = -0.10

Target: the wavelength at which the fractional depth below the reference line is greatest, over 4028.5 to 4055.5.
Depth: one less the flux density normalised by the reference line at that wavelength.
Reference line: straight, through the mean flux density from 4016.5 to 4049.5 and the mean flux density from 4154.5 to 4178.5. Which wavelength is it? 4040.0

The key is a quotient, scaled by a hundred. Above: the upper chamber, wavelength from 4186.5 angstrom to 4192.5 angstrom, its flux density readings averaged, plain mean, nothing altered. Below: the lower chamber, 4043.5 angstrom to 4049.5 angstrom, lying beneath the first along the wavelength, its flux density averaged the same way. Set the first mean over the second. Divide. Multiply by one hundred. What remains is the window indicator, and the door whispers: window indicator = 98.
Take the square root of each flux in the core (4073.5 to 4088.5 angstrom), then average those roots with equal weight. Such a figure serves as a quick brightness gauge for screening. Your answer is 9.14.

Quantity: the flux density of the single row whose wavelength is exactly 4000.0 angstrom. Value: 84.73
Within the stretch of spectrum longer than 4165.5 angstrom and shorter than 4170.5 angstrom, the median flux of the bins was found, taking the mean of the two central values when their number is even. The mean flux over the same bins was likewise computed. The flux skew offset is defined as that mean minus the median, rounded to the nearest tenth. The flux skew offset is -2.6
